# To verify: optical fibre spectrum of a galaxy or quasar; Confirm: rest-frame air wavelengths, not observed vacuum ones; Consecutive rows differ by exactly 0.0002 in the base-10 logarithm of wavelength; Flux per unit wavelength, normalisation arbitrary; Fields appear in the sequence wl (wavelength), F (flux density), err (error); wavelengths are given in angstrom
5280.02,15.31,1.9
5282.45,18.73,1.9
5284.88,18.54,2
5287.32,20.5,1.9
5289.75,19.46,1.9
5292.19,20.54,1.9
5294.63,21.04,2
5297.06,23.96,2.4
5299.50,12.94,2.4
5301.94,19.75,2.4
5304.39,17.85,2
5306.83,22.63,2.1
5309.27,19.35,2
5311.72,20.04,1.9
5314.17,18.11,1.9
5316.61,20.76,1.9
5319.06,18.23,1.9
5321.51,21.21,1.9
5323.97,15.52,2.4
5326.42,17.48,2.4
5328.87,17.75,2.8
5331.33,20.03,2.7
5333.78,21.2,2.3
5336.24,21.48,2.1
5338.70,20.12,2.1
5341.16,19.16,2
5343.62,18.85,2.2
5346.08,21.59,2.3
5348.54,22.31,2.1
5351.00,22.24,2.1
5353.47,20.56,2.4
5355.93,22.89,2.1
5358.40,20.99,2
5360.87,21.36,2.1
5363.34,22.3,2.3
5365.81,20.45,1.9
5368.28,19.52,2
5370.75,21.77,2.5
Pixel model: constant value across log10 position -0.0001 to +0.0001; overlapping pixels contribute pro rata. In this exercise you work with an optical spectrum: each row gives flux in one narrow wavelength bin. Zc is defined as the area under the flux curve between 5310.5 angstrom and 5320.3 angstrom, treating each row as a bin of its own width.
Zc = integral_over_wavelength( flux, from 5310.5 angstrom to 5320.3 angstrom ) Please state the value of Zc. 189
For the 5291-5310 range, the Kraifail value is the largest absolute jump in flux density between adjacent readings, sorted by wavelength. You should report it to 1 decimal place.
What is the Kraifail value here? 11.0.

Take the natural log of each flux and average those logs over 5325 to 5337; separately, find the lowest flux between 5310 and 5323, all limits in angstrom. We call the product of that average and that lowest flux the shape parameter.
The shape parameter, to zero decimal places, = 54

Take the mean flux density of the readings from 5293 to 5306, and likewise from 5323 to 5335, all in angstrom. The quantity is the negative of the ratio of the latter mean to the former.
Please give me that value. -0.96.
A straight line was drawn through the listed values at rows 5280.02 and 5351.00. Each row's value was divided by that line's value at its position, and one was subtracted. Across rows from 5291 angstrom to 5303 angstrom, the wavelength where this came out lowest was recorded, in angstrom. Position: 5299.50 angstrom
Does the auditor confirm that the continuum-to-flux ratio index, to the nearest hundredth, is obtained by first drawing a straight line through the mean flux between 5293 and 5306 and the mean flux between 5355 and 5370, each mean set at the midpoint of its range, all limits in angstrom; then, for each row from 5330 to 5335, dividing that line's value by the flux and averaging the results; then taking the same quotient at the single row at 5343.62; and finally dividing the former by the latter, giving 0.90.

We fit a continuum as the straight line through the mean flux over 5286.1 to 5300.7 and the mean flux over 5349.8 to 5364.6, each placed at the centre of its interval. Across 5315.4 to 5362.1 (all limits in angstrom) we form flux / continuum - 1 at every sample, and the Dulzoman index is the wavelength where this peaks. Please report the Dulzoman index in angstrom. 5355.93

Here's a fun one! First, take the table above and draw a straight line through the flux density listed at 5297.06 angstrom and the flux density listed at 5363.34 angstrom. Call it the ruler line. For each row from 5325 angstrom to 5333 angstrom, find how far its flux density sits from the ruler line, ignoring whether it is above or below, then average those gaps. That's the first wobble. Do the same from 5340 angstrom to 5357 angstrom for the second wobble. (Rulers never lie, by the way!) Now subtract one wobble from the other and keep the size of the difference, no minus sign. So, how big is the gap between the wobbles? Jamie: 3.0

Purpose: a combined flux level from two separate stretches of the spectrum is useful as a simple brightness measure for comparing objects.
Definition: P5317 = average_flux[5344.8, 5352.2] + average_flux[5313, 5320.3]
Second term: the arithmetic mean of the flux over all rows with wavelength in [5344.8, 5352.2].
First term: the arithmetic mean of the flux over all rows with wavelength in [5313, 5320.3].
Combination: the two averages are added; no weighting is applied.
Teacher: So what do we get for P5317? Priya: 41.1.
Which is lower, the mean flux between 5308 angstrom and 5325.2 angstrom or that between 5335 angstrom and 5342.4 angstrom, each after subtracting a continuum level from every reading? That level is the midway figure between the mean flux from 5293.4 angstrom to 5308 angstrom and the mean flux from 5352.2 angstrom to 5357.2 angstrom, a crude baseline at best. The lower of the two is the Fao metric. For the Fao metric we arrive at -1.7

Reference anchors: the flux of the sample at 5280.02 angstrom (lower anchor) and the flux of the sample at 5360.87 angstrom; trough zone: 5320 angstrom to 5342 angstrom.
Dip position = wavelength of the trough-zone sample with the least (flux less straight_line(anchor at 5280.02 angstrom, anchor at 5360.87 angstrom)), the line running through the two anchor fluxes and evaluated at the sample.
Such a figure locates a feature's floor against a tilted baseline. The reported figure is 5323.97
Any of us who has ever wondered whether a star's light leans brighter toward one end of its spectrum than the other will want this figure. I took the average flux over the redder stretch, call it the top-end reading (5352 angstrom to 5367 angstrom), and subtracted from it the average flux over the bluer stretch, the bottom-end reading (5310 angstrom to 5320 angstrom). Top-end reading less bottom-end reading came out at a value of 2.1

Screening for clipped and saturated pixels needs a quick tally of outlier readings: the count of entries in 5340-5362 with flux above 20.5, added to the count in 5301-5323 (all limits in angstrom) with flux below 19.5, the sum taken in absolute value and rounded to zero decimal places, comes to 11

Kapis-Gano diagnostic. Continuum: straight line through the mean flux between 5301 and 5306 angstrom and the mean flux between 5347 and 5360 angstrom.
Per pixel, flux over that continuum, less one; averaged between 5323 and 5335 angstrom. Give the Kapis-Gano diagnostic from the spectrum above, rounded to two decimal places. -0.10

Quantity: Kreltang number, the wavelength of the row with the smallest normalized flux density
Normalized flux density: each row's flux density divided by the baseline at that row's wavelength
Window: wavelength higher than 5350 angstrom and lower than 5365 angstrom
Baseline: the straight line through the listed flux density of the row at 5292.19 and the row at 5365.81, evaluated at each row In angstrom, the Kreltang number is 5353.47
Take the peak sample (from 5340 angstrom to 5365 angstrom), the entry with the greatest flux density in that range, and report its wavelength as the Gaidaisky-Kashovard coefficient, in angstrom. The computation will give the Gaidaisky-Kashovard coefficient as 5355.93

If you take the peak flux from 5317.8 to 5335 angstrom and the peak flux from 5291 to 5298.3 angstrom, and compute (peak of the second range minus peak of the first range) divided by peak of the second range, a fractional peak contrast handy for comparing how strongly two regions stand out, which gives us 0.11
